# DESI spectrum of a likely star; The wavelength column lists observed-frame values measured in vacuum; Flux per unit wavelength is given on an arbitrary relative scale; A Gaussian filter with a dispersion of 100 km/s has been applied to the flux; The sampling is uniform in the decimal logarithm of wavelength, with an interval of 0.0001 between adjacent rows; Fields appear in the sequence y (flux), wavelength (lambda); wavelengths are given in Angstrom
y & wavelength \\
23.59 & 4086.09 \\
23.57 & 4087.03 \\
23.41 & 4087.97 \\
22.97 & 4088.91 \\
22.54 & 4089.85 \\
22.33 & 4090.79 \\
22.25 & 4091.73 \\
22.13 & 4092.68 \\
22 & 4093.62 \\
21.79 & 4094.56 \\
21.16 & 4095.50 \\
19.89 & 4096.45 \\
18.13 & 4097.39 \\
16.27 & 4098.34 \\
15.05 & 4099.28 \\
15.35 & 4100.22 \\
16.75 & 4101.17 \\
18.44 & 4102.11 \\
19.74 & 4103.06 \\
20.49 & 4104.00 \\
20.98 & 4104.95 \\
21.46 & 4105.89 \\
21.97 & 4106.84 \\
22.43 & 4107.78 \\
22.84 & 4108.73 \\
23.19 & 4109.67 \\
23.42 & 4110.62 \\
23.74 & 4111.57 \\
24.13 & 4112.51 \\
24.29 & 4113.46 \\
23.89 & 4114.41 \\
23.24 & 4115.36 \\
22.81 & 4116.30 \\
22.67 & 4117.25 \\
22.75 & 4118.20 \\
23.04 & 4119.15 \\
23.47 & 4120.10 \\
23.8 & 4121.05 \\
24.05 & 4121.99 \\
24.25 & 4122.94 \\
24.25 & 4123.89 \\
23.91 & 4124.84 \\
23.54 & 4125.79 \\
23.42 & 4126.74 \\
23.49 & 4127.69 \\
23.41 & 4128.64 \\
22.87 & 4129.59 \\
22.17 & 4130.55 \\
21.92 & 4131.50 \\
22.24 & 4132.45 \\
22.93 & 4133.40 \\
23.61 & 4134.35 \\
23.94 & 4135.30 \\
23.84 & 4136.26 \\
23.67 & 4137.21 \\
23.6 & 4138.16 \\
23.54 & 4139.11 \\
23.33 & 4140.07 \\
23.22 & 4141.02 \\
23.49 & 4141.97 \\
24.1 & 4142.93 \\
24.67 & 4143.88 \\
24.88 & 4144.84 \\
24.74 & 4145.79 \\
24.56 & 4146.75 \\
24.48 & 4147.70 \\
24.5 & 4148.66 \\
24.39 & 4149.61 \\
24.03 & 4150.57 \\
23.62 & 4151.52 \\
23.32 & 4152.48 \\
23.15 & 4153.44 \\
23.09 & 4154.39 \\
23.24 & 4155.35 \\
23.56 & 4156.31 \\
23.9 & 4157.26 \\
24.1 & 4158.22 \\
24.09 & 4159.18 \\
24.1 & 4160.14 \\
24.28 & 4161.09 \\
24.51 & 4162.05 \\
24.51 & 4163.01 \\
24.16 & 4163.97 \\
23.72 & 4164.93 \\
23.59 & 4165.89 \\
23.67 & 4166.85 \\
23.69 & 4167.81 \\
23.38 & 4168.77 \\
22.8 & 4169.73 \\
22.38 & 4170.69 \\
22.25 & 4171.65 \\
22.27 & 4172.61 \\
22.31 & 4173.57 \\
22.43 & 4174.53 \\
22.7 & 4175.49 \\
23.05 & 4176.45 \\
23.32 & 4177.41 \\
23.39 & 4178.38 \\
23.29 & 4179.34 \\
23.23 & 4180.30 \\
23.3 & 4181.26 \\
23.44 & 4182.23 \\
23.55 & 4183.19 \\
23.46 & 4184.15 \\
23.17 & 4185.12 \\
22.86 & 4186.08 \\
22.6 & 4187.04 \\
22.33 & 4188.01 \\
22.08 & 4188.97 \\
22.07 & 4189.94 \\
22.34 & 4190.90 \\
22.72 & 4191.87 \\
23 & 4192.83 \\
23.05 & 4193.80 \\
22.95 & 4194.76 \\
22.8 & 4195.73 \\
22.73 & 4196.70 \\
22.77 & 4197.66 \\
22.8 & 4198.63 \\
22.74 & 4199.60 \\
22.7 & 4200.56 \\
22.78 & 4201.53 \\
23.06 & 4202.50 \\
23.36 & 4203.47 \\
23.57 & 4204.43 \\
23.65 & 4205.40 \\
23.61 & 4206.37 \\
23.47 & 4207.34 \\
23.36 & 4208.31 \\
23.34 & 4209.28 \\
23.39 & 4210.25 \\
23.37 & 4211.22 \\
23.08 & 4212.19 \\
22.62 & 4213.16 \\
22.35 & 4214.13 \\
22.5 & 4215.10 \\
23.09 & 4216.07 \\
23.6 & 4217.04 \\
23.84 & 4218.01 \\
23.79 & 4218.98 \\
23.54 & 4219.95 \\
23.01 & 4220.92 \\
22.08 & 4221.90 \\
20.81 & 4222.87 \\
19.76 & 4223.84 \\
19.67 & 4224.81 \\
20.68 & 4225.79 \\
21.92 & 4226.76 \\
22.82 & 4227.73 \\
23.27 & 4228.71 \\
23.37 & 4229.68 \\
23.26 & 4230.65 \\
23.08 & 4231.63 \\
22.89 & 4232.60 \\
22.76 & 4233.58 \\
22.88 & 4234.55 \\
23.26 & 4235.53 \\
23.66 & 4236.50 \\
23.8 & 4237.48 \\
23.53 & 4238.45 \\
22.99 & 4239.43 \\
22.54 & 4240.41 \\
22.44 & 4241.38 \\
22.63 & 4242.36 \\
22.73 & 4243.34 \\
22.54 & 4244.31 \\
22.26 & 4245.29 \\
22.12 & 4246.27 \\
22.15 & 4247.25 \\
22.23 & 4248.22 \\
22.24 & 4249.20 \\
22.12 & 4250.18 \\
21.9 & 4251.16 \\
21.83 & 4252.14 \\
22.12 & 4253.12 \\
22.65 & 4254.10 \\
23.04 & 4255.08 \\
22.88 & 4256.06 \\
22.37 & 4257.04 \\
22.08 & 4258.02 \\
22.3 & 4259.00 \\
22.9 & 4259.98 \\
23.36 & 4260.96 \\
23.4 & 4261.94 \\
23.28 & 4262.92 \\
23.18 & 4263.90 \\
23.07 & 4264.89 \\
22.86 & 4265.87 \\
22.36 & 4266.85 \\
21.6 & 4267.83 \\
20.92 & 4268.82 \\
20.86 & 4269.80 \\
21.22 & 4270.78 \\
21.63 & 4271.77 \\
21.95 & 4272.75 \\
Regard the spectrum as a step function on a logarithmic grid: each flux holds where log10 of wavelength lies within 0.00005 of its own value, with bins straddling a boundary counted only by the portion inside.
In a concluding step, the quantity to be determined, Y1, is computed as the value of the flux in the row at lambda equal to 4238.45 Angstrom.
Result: 23.53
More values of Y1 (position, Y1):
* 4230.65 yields 23.26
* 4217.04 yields 23.6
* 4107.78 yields 22.43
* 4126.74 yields 23.42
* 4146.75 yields 24.56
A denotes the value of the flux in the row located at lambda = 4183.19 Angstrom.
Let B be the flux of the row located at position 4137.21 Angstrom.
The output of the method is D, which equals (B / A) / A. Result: 0.0427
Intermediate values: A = 23.55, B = 23.67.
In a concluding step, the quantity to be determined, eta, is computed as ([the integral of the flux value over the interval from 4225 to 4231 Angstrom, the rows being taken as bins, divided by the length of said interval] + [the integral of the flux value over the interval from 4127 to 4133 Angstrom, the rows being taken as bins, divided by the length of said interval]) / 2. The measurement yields 22.5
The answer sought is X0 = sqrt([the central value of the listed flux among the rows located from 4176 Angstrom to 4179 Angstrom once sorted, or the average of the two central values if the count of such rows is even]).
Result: 4.829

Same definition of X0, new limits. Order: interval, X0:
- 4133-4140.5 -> 4.858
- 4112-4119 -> 4.821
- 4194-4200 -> 4.773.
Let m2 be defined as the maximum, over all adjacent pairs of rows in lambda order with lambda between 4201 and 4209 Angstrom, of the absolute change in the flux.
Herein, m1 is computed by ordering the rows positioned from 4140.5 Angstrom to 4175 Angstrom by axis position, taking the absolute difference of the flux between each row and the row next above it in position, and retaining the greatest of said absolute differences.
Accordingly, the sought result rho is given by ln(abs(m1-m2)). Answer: -1.2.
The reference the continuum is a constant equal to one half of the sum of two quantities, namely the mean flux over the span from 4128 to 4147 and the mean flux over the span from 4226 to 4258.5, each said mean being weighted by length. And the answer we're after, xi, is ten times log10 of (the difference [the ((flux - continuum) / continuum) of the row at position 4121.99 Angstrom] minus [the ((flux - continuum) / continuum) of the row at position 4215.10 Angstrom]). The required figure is -12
